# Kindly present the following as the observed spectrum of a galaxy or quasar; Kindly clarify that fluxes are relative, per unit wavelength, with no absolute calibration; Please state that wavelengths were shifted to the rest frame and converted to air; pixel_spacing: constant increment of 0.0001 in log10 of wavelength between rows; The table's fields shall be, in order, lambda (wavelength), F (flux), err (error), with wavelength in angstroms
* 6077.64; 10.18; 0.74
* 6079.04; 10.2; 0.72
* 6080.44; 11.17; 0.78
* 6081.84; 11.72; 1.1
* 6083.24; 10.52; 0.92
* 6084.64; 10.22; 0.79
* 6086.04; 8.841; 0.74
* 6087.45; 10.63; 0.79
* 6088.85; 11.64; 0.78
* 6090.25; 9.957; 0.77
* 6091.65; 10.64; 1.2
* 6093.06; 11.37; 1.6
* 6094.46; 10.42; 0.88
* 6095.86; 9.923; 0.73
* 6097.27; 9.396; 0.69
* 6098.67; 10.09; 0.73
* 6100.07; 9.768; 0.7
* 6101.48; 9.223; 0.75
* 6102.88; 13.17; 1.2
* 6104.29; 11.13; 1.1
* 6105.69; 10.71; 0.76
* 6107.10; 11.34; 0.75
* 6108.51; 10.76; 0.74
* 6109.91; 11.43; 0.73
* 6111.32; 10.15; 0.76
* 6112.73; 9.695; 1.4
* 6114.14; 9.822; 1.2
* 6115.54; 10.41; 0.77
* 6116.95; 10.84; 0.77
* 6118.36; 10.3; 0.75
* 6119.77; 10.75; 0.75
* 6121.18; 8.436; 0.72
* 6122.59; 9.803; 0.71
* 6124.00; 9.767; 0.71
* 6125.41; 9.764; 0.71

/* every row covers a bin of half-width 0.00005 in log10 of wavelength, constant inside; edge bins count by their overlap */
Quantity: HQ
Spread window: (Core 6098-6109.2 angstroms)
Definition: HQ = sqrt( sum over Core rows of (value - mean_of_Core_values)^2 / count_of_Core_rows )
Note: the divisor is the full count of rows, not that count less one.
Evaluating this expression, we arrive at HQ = 1.12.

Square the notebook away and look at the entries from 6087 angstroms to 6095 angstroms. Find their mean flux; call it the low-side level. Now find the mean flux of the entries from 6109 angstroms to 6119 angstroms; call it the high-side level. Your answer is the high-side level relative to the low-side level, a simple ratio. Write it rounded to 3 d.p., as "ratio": 0.963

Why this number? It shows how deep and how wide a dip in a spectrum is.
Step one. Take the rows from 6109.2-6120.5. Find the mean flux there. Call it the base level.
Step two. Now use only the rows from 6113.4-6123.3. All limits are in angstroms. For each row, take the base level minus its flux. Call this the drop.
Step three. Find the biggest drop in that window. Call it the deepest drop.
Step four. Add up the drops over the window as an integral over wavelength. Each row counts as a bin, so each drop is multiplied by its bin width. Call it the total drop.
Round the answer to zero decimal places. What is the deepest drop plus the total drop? 6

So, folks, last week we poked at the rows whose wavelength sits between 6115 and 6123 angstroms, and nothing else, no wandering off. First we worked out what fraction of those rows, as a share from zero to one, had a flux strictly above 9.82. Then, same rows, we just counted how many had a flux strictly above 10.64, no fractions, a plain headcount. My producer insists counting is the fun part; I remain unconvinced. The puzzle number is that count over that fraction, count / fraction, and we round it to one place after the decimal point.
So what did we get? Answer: 3.0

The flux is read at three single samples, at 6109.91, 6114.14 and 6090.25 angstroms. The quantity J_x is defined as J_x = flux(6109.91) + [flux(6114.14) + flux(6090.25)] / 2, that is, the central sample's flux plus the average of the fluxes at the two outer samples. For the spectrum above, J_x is 21.3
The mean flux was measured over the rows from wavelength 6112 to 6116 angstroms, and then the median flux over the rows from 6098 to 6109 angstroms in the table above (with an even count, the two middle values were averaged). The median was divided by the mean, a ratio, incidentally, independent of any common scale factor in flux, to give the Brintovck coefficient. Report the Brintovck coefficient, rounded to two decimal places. 1.08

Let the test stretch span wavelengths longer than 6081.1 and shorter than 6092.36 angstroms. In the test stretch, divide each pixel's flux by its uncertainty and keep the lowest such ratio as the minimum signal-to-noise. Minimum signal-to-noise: 8.9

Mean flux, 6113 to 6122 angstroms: 10.1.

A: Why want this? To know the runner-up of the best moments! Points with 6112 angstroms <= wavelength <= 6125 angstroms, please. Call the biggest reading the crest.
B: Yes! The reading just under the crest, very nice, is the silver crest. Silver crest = 10.75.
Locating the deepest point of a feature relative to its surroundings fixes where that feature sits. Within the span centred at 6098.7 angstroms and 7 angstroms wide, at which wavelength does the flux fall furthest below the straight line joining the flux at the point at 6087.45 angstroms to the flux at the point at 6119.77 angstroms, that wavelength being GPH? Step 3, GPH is 6101.48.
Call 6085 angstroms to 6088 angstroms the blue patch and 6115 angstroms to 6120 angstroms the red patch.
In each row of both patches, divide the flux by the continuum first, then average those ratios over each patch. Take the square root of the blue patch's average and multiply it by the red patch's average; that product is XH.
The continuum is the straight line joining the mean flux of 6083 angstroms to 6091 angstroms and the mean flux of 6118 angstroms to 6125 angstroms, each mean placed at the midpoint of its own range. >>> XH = 1.04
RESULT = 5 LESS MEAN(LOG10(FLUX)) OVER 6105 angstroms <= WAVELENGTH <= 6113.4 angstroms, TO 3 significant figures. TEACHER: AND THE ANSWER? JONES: 3.97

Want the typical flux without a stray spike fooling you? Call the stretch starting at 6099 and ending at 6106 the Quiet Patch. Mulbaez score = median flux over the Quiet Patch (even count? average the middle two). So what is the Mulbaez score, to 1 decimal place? 10.7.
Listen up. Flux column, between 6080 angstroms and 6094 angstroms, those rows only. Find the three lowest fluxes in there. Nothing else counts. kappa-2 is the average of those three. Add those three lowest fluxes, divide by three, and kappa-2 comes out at 9.7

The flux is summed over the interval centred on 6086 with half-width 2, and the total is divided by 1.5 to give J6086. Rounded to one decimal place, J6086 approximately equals 19.8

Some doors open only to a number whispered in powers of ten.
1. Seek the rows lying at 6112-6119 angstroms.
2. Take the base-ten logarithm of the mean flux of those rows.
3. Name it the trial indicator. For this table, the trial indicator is 1.009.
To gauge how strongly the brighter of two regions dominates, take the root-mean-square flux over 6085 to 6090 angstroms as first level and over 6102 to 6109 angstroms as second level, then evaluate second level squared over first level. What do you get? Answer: 12.58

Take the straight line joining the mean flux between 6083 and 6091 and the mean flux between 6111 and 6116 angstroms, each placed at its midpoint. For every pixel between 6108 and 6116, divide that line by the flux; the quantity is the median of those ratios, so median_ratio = 0.97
